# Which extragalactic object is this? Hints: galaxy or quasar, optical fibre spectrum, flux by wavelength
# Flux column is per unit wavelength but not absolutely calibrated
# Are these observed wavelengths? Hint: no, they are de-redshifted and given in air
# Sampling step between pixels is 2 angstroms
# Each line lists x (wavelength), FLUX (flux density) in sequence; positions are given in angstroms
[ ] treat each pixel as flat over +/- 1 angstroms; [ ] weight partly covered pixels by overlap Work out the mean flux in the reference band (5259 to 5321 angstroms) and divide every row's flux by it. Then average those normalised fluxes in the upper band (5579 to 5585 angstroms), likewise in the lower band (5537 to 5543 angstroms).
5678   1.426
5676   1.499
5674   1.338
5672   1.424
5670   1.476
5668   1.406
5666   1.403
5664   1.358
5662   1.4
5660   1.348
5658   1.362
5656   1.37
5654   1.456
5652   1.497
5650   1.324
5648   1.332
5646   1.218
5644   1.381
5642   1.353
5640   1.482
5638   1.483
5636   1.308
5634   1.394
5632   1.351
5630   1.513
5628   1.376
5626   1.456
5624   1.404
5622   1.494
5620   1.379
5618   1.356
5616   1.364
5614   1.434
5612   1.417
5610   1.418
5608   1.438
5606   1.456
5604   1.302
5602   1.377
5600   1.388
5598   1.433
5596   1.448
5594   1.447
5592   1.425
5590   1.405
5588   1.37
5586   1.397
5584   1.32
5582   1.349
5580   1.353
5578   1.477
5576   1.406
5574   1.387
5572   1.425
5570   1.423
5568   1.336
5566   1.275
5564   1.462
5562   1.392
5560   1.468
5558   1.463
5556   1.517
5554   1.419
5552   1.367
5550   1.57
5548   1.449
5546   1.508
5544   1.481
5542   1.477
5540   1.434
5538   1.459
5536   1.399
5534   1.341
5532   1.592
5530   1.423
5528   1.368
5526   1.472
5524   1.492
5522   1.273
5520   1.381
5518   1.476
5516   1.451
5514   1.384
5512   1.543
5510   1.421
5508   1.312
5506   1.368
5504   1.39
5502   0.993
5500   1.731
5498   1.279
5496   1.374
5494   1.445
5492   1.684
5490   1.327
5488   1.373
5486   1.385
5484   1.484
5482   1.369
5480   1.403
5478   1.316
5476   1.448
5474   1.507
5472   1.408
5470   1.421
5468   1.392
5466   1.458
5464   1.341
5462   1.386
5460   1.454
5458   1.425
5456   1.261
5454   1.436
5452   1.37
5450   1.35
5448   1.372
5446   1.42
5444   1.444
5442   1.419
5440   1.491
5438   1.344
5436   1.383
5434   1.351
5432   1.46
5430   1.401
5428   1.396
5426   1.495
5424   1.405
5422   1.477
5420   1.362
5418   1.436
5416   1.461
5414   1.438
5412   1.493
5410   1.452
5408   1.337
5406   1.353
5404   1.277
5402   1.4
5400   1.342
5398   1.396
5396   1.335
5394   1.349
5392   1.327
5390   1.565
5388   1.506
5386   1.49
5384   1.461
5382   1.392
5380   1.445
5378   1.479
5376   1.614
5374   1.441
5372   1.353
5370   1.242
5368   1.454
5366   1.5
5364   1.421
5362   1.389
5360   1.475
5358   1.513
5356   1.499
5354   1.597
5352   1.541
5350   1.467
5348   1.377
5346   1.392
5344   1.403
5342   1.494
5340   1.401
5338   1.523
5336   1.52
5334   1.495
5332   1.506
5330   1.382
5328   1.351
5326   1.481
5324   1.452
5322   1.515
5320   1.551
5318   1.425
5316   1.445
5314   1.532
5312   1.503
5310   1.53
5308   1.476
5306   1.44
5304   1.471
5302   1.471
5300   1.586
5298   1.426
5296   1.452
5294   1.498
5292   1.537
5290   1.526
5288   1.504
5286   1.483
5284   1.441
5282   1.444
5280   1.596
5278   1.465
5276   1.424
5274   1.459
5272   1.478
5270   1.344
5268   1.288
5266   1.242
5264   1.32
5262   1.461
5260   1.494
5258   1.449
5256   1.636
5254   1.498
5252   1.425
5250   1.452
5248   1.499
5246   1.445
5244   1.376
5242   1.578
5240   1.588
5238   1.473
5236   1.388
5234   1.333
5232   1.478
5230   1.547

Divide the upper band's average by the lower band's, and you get 0.920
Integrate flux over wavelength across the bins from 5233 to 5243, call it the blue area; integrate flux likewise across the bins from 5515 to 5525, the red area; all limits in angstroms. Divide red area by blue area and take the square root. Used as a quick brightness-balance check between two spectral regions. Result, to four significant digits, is 0.9803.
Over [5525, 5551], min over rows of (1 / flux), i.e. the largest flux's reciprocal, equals 0.628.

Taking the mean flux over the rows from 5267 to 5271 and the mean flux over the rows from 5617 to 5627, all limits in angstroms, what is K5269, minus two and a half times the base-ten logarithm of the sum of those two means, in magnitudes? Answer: -1.09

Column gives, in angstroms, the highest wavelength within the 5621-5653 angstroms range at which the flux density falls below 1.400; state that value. 5650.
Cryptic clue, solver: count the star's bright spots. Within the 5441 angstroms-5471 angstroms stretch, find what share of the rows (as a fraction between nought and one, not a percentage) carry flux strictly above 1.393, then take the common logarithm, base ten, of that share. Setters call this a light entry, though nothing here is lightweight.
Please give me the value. -0.27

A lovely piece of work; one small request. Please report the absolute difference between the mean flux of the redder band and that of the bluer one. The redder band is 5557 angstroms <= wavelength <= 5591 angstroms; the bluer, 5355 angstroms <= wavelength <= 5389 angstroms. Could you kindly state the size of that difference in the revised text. 0.06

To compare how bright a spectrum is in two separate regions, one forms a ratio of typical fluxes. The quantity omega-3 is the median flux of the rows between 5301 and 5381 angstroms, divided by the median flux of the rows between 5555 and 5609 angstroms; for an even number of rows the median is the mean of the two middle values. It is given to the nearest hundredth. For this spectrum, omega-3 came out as 1.05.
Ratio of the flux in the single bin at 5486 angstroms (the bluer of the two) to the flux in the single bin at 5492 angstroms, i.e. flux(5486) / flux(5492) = 0.82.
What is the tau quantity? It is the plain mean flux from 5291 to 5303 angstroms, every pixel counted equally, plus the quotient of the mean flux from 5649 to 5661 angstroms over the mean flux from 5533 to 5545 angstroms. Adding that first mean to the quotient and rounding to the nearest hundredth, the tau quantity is 2.47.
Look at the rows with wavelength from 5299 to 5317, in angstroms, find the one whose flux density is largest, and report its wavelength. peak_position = 5300 angstroms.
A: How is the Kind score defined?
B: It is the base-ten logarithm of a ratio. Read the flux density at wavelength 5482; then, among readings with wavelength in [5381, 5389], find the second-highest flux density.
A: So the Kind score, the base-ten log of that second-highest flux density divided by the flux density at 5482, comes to 0.037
